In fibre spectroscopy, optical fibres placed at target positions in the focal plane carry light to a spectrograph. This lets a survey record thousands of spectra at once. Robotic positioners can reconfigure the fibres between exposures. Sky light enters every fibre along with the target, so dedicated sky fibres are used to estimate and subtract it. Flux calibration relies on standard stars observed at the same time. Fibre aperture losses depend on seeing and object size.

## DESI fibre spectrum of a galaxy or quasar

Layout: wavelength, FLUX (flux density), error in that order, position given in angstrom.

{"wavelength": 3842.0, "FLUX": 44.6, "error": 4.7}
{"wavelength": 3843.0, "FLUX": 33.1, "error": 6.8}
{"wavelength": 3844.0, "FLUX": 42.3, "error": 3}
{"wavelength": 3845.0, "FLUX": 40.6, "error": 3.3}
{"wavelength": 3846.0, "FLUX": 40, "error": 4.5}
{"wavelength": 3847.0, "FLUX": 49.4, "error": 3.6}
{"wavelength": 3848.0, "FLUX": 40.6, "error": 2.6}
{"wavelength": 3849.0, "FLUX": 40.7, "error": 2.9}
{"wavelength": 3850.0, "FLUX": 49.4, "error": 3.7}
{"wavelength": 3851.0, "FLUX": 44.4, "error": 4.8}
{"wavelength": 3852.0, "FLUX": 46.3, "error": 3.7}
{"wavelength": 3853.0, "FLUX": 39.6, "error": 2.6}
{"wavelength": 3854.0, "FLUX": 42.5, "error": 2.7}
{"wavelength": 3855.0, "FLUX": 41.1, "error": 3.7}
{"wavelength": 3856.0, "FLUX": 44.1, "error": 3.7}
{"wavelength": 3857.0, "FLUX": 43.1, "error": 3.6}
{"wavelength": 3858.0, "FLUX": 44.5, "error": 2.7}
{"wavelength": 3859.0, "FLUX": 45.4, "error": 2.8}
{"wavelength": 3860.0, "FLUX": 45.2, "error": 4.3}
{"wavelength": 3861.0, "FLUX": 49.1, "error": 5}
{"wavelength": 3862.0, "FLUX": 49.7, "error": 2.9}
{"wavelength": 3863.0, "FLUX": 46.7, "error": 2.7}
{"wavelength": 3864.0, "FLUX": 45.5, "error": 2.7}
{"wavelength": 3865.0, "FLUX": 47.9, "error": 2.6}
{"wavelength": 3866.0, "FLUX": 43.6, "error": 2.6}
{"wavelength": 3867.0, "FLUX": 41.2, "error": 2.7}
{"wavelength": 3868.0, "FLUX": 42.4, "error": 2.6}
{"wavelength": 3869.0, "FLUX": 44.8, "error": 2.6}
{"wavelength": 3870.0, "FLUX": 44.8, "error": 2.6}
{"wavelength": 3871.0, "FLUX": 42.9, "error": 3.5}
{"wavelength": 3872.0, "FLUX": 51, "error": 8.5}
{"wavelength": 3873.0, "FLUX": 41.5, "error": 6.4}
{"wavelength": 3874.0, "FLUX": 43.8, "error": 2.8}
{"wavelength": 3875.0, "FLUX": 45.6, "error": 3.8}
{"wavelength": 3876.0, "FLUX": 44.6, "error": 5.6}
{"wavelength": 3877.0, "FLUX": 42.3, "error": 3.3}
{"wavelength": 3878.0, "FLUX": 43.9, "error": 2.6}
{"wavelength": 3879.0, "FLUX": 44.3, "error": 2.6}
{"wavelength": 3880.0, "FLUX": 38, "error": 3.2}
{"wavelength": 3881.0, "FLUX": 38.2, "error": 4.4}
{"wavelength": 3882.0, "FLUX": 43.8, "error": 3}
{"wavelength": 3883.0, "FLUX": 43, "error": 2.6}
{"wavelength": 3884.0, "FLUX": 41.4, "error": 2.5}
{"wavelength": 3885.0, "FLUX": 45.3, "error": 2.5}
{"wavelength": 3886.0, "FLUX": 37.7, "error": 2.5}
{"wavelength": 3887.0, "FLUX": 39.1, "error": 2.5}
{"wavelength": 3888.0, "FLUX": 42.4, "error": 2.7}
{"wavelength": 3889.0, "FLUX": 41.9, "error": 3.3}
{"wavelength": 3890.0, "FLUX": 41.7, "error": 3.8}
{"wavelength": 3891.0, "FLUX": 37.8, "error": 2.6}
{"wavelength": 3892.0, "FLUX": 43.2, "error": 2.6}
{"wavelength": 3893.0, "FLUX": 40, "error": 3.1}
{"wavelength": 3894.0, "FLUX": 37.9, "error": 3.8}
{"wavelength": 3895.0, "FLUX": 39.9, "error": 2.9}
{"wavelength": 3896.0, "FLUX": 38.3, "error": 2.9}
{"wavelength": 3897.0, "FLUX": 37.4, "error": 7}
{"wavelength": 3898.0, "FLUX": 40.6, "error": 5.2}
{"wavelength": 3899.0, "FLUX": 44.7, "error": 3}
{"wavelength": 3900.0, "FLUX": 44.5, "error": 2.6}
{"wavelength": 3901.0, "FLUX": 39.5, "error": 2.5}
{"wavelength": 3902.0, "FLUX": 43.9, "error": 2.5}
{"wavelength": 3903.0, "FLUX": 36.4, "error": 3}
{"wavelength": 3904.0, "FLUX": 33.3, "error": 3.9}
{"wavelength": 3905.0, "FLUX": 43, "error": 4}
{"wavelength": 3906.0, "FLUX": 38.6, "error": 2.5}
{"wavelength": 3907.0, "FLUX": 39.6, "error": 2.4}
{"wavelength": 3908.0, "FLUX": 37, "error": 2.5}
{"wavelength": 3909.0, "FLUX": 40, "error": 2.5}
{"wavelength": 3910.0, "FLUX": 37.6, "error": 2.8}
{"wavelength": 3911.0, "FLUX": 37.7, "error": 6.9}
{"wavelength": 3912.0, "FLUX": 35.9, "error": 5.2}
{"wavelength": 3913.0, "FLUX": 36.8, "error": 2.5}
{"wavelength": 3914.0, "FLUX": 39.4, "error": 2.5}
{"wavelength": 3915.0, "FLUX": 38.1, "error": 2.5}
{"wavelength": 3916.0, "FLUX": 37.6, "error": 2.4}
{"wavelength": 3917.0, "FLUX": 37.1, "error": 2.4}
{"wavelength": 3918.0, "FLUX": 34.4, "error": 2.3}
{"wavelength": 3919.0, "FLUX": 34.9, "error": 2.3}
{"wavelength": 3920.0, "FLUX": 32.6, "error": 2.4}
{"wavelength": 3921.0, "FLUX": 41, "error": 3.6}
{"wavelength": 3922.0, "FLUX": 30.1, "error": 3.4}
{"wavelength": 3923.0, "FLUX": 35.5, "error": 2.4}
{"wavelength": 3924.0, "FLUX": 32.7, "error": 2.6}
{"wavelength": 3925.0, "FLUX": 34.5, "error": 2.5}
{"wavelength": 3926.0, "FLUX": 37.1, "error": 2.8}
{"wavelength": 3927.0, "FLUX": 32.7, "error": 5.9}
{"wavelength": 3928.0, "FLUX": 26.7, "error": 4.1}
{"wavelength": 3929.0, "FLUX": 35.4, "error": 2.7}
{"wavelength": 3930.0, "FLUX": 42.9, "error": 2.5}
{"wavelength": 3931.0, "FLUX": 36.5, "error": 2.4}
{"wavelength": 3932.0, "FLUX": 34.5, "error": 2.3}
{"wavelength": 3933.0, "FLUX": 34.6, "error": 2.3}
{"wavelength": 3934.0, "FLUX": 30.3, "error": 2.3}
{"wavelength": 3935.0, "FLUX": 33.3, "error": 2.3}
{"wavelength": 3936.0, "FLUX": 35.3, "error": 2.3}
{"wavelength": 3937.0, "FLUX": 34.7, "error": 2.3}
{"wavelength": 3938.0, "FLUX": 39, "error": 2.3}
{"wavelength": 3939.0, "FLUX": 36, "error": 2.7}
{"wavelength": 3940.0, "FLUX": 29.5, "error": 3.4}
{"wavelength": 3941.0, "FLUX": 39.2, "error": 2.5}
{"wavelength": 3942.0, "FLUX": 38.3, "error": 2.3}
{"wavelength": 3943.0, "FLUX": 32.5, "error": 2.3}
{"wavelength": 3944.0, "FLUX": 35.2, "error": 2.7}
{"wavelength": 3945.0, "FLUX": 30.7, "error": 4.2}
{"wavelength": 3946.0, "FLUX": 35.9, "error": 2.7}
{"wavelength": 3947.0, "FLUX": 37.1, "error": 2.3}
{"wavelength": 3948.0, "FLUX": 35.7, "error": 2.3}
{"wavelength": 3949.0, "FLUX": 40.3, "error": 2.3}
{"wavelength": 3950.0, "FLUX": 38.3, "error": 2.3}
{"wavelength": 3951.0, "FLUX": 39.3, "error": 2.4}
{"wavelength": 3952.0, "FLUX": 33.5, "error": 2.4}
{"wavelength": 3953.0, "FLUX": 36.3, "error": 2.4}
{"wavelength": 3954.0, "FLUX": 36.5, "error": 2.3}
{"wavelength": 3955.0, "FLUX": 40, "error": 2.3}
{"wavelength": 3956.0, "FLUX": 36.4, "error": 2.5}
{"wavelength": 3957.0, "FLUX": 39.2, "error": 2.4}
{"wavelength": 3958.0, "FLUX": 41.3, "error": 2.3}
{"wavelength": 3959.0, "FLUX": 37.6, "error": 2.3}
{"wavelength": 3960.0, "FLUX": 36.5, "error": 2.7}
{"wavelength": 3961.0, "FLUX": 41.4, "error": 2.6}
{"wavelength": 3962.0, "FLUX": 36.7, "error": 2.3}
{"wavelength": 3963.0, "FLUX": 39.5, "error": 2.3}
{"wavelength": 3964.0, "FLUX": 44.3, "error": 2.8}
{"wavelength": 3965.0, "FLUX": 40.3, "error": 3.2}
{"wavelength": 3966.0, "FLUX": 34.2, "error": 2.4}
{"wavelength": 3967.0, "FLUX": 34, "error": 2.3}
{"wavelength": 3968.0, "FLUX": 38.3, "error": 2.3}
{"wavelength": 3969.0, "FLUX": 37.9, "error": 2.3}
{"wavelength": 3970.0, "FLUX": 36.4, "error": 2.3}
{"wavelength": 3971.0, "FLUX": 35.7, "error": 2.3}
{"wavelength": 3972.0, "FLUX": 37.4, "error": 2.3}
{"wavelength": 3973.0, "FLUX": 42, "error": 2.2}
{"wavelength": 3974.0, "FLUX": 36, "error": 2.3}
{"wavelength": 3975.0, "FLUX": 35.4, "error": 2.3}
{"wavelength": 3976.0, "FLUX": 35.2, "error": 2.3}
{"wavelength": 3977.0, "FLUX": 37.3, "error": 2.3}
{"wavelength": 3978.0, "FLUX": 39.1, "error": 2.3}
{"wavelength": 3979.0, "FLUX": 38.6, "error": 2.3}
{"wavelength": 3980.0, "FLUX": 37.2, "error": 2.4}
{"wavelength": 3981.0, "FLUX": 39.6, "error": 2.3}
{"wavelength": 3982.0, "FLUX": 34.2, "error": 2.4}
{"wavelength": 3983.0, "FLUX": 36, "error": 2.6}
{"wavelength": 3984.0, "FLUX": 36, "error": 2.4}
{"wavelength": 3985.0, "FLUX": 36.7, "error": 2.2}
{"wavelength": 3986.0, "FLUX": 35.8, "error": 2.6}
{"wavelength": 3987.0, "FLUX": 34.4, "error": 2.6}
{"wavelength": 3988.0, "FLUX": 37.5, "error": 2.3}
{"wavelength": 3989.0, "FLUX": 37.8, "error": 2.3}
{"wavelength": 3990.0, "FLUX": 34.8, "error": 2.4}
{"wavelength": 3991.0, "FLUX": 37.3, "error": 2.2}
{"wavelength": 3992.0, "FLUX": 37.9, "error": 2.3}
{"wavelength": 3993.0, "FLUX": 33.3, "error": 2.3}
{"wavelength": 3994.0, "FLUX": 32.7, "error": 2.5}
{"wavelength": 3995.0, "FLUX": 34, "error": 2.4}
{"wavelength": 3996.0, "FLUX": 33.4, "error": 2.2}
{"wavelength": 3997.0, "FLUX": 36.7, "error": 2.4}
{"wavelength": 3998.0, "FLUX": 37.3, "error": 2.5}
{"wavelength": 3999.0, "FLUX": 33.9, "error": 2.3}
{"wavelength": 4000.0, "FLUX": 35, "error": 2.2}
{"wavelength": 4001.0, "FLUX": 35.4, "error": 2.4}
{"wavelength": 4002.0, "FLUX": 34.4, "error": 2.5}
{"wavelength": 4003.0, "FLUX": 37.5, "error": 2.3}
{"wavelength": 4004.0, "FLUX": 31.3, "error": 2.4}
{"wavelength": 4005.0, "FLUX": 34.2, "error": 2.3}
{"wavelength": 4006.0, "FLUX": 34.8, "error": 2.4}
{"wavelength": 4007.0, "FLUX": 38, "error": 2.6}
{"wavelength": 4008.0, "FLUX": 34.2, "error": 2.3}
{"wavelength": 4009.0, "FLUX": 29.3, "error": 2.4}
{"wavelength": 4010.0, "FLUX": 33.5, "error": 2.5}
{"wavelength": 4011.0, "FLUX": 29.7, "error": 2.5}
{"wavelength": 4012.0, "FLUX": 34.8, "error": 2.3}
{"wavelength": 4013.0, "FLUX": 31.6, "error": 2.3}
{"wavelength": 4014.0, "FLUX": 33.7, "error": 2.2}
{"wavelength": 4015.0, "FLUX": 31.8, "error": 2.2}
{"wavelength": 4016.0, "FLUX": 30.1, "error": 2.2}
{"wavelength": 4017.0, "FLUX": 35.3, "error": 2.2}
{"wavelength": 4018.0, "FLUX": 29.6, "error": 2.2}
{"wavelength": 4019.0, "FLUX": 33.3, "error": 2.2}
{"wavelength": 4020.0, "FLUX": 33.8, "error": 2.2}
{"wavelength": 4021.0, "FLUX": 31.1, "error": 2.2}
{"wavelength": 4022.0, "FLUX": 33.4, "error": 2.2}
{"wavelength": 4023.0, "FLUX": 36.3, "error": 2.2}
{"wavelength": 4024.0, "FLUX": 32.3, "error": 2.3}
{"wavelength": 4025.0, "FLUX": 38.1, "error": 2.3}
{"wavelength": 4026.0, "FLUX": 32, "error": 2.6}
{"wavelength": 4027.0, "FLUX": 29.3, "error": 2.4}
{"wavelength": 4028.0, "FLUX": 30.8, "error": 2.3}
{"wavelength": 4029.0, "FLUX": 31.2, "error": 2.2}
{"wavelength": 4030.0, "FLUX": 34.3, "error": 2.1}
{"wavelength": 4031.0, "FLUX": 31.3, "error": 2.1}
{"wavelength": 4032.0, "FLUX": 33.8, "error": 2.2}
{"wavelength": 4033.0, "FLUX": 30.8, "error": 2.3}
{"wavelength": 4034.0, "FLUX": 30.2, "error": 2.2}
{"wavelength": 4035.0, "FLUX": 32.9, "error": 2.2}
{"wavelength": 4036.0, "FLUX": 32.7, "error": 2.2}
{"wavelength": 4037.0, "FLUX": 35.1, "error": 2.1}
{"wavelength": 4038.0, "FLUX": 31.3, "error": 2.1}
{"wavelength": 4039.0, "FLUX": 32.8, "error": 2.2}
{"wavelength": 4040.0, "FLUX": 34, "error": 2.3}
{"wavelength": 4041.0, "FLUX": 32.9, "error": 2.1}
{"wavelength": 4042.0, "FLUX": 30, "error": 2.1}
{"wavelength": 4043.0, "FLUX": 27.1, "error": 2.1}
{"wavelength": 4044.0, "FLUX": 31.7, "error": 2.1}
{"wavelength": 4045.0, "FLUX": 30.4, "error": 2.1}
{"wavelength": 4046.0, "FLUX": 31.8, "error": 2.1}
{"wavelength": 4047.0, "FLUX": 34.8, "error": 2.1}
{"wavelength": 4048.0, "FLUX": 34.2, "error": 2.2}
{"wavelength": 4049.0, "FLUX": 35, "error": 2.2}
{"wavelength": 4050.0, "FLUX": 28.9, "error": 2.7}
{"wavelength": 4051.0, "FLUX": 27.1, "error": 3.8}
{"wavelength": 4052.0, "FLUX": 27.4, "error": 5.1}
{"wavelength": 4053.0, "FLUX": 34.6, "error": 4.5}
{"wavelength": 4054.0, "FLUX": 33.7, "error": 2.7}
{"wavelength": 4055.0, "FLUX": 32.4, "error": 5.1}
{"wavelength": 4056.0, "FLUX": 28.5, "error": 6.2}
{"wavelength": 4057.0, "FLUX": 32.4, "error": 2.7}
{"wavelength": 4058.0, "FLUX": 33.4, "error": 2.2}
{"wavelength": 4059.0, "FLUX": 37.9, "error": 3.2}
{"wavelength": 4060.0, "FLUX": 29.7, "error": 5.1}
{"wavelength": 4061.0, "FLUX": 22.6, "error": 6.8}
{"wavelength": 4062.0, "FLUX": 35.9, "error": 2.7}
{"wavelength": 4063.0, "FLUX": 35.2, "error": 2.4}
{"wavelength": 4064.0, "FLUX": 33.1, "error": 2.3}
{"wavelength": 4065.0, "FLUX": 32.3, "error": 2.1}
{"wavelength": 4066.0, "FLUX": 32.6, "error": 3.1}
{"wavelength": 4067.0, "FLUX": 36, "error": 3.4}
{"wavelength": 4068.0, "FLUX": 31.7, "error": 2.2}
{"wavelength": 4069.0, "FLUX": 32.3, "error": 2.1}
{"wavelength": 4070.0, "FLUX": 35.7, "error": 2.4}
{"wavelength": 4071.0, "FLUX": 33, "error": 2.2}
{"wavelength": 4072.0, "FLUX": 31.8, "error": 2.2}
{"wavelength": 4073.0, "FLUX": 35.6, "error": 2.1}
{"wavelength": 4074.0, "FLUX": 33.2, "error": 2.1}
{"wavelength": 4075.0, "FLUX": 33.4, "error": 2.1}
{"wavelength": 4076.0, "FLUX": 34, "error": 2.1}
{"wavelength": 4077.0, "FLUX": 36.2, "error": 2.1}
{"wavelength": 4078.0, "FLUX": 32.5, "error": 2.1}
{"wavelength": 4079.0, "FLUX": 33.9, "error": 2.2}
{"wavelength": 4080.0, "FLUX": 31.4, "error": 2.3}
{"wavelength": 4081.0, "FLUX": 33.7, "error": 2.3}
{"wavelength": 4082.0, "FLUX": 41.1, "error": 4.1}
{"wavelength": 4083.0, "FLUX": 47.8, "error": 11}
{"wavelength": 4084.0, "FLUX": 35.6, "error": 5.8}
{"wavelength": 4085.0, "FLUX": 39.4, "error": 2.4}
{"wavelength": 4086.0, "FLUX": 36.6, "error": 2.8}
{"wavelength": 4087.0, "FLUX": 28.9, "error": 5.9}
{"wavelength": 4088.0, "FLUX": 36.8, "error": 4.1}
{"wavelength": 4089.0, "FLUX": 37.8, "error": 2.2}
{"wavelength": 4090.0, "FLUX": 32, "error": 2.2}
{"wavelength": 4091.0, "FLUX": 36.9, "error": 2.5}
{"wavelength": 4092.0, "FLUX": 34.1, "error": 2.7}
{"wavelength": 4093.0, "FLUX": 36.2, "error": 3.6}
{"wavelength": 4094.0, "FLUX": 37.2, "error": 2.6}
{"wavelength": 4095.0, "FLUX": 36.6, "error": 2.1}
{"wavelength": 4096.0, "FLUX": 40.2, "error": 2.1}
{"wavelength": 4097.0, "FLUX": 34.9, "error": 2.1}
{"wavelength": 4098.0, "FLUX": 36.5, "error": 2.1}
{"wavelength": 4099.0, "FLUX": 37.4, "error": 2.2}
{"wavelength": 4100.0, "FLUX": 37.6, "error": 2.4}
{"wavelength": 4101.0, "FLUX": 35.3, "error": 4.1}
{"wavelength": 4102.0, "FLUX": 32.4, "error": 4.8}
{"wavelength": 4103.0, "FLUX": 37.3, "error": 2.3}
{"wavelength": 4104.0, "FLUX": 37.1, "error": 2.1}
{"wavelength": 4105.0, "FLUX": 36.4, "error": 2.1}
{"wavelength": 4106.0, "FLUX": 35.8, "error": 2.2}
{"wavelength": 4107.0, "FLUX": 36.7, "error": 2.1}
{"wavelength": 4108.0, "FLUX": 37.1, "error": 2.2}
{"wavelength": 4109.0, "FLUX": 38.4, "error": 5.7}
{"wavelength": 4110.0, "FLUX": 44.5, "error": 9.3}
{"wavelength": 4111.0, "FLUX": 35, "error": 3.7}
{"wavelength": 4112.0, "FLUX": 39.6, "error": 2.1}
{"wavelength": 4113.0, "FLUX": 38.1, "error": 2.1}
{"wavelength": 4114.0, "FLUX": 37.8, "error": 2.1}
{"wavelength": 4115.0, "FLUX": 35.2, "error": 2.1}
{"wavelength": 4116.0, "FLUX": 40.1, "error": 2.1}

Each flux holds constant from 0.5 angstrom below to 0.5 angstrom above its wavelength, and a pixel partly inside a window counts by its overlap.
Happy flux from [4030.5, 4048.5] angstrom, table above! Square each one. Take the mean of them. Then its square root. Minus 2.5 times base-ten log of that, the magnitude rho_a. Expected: -3.77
